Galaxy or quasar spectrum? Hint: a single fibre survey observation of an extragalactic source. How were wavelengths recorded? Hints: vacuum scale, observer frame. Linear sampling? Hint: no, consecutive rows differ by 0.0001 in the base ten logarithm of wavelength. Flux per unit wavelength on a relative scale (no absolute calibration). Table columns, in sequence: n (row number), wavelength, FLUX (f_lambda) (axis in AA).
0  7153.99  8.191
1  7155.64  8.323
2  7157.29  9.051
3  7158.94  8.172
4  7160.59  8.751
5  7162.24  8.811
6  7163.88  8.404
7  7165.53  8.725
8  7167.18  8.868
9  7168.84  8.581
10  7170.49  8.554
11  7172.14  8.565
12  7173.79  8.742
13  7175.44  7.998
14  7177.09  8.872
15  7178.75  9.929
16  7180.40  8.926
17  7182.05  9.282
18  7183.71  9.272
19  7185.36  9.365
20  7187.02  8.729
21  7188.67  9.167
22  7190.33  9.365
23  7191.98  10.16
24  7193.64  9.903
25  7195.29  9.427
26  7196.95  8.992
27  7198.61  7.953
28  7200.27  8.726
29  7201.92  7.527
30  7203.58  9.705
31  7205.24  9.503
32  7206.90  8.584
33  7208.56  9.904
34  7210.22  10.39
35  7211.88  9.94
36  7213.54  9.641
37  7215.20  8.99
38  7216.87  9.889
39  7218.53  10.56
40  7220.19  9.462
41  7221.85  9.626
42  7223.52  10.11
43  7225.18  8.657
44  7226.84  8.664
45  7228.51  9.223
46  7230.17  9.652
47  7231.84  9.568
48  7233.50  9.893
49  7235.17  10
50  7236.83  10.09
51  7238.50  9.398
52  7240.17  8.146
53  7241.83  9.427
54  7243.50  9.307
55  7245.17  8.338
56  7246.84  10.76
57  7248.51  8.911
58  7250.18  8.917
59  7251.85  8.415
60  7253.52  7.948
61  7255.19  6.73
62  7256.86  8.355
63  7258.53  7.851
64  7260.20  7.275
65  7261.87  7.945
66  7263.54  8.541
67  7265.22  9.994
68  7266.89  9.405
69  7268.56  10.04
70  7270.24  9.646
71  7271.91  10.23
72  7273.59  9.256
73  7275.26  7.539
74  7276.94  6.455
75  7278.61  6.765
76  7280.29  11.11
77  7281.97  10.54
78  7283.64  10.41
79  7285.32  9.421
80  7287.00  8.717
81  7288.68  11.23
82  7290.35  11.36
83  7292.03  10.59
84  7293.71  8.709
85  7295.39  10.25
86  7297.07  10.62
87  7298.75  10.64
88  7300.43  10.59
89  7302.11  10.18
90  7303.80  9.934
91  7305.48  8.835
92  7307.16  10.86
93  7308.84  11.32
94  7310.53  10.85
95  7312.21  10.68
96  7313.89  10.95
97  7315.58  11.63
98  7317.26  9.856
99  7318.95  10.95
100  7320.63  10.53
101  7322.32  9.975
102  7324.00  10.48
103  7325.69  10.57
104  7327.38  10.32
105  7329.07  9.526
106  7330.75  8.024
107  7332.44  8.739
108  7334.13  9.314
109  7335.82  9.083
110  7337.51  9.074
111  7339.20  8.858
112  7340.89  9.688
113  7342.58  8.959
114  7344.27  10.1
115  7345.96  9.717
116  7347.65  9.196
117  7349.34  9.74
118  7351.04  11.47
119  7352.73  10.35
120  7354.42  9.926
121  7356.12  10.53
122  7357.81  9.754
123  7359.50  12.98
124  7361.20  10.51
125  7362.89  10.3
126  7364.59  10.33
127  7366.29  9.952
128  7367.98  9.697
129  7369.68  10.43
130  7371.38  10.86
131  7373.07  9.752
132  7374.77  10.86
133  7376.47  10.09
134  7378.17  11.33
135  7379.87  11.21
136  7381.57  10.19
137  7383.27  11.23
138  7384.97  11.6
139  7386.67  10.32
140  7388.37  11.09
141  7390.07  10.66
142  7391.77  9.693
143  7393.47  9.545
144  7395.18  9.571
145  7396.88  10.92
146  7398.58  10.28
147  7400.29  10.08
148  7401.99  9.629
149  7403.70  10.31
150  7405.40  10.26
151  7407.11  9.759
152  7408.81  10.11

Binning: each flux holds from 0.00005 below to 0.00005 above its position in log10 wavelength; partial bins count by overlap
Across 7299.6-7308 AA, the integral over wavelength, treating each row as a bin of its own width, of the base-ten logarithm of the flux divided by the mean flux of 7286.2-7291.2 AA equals -0.14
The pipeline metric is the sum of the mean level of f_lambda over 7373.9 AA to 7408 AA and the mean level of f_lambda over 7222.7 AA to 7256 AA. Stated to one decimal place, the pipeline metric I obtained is 19.5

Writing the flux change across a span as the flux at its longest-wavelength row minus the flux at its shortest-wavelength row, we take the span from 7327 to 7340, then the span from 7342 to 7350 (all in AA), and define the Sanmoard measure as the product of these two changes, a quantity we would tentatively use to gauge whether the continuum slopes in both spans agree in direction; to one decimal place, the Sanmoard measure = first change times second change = -1.1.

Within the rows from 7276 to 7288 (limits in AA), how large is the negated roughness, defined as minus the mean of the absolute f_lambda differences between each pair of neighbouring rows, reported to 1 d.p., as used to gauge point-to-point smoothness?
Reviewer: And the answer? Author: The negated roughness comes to -1.2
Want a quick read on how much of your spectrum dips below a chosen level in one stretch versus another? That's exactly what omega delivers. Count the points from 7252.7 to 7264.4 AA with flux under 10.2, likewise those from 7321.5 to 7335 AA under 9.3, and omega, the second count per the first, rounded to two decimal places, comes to 0.29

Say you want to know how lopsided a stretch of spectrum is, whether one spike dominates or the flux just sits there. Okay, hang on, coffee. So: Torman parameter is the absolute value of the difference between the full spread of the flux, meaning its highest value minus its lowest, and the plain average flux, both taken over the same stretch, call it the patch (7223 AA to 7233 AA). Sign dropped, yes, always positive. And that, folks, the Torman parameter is 7.86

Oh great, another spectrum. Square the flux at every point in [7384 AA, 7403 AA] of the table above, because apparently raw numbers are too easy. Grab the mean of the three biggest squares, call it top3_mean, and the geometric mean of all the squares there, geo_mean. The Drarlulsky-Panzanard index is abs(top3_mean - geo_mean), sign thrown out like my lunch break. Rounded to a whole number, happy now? 20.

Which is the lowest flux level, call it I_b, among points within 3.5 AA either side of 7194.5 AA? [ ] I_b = 8.992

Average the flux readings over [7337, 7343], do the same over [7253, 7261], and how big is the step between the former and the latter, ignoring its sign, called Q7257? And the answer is 1.5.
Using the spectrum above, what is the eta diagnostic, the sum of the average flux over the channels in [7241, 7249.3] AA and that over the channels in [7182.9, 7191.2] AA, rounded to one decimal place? 18.5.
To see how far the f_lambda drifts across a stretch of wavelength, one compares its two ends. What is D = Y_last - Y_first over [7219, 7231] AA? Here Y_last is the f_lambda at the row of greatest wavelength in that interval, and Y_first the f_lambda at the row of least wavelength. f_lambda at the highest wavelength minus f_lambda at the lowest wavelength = 0.2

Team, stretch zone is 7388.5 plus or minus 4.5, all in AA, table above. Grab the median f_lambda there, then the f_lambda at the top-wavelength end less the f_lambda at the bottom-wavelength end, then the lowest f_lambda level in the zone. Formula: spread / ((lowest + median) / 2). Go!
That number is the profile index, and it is -0.19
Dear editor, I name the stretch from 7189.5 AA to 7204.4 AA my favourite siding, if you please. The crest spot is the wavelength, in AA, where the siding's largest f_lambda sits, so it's 7191.98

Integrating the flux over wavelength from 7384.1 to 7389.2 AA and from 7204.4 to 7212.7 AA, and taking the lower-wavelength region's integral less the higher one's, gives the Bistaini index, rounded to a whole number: 24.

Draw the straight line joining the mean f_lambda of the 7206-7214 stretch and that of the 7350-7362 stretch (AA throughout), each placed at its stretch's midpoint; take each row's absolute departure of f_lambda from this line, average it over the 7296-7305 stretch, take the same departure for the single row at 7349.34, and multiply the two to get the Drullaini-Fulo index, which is 0.3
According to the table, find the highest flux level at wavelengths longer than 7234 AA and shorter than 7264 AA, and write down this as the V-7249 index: 10.76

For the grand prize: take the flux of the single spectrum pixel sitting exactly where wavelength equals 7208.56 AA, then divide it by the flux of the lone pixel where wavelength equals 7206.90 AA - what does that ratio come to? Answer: 1.2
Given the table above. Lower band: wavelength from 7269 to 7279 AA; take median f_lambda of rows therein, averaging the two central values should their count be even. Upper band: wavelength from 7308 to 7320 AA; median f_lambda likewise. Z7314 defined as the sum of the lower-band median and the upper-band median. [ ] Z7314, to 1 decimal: 19.3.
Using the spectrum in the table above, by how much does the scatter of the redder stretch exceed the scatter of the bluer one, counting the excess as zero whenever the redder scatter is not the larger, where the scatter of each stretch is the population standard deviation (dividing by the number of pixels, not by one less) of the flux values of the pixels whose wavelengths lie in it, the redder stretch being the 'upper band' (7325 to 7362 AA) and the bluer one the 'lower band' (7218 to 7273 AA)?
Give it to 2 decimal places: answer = 0.08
